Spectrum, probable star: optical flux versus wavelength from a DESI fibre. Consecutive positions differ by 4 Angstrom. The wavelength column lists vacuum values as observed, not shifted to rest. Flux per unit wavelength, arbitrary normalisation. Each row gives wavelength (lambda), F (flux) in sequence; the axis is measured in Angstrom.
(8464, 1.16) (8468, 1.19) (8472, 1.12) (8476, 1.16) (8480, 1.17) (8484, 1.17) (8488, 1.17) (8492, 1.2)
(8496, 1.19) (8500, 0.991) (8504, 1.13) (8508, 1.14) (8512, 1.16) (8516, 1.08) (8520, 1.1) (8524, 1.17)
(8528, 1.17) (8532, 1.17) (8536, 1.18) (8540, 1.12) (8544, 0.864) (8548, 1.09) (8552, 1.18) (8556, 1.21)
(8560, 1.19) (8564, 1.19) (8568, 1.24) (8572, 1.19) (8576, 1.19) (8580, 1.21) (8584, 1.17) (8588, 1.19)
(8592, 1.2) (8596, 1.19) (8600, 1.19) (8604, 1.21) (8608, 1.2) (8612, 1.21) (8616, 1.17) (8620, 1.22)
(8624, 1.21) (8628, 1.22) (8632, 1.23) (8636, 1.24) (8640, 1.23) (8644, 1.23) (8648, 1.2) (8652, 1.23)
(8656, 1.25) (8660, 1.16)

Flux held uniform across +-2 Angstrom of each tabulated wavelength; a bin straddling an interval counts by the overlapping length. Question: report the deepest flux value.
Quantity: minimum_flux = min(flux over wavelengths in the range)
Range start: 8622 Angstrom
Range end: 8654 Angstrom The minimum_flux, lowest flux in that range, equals 1.2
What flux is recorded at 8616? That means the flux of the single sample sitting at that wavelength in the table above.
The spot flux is 1.17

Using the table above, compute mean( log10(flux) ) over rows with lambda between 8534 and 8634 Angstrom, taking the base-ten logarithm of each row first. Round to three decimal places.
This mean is 0.070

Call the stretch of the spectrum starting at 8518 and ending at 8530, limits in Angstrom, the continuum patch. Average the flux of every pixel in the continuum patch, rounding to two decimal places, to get 1.15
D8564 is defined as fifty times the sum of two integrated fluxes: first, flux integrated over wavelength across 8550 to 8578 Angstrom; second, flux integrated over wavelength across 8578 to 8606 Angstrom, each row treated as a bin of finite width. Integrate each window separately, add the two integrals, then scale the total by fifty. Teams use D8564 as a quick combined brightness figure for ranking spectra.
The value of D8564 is 3350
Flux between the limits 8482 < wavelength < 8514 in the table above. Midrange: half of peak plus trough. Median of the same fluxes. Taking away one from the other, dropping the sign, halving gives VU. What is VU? 0.035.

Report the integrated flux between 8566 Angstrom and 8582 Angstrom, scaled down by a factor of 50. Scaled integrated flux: 0.386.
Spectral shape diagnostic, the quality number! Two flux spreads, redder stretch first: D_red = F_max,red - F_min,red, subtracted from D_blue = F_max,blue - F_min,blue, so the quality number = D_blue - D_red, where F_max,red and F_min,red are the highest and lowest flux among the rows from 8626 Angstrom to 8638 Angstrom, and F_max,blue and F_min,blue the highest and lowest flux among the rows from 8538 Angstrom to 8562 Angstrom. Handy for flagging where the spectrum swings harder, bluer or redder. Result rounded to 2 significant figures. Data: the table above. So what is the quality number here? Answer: 0.33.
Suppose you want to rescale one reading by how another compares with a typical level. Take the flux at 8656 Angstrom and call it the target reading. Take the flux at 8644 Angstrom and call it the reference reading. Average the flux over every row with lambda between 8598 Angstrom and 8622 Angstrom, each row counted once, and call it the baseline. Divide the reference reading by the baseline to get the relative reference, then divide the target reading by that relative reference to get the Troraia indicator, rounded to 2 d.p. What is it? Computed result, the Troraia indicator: 1.22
